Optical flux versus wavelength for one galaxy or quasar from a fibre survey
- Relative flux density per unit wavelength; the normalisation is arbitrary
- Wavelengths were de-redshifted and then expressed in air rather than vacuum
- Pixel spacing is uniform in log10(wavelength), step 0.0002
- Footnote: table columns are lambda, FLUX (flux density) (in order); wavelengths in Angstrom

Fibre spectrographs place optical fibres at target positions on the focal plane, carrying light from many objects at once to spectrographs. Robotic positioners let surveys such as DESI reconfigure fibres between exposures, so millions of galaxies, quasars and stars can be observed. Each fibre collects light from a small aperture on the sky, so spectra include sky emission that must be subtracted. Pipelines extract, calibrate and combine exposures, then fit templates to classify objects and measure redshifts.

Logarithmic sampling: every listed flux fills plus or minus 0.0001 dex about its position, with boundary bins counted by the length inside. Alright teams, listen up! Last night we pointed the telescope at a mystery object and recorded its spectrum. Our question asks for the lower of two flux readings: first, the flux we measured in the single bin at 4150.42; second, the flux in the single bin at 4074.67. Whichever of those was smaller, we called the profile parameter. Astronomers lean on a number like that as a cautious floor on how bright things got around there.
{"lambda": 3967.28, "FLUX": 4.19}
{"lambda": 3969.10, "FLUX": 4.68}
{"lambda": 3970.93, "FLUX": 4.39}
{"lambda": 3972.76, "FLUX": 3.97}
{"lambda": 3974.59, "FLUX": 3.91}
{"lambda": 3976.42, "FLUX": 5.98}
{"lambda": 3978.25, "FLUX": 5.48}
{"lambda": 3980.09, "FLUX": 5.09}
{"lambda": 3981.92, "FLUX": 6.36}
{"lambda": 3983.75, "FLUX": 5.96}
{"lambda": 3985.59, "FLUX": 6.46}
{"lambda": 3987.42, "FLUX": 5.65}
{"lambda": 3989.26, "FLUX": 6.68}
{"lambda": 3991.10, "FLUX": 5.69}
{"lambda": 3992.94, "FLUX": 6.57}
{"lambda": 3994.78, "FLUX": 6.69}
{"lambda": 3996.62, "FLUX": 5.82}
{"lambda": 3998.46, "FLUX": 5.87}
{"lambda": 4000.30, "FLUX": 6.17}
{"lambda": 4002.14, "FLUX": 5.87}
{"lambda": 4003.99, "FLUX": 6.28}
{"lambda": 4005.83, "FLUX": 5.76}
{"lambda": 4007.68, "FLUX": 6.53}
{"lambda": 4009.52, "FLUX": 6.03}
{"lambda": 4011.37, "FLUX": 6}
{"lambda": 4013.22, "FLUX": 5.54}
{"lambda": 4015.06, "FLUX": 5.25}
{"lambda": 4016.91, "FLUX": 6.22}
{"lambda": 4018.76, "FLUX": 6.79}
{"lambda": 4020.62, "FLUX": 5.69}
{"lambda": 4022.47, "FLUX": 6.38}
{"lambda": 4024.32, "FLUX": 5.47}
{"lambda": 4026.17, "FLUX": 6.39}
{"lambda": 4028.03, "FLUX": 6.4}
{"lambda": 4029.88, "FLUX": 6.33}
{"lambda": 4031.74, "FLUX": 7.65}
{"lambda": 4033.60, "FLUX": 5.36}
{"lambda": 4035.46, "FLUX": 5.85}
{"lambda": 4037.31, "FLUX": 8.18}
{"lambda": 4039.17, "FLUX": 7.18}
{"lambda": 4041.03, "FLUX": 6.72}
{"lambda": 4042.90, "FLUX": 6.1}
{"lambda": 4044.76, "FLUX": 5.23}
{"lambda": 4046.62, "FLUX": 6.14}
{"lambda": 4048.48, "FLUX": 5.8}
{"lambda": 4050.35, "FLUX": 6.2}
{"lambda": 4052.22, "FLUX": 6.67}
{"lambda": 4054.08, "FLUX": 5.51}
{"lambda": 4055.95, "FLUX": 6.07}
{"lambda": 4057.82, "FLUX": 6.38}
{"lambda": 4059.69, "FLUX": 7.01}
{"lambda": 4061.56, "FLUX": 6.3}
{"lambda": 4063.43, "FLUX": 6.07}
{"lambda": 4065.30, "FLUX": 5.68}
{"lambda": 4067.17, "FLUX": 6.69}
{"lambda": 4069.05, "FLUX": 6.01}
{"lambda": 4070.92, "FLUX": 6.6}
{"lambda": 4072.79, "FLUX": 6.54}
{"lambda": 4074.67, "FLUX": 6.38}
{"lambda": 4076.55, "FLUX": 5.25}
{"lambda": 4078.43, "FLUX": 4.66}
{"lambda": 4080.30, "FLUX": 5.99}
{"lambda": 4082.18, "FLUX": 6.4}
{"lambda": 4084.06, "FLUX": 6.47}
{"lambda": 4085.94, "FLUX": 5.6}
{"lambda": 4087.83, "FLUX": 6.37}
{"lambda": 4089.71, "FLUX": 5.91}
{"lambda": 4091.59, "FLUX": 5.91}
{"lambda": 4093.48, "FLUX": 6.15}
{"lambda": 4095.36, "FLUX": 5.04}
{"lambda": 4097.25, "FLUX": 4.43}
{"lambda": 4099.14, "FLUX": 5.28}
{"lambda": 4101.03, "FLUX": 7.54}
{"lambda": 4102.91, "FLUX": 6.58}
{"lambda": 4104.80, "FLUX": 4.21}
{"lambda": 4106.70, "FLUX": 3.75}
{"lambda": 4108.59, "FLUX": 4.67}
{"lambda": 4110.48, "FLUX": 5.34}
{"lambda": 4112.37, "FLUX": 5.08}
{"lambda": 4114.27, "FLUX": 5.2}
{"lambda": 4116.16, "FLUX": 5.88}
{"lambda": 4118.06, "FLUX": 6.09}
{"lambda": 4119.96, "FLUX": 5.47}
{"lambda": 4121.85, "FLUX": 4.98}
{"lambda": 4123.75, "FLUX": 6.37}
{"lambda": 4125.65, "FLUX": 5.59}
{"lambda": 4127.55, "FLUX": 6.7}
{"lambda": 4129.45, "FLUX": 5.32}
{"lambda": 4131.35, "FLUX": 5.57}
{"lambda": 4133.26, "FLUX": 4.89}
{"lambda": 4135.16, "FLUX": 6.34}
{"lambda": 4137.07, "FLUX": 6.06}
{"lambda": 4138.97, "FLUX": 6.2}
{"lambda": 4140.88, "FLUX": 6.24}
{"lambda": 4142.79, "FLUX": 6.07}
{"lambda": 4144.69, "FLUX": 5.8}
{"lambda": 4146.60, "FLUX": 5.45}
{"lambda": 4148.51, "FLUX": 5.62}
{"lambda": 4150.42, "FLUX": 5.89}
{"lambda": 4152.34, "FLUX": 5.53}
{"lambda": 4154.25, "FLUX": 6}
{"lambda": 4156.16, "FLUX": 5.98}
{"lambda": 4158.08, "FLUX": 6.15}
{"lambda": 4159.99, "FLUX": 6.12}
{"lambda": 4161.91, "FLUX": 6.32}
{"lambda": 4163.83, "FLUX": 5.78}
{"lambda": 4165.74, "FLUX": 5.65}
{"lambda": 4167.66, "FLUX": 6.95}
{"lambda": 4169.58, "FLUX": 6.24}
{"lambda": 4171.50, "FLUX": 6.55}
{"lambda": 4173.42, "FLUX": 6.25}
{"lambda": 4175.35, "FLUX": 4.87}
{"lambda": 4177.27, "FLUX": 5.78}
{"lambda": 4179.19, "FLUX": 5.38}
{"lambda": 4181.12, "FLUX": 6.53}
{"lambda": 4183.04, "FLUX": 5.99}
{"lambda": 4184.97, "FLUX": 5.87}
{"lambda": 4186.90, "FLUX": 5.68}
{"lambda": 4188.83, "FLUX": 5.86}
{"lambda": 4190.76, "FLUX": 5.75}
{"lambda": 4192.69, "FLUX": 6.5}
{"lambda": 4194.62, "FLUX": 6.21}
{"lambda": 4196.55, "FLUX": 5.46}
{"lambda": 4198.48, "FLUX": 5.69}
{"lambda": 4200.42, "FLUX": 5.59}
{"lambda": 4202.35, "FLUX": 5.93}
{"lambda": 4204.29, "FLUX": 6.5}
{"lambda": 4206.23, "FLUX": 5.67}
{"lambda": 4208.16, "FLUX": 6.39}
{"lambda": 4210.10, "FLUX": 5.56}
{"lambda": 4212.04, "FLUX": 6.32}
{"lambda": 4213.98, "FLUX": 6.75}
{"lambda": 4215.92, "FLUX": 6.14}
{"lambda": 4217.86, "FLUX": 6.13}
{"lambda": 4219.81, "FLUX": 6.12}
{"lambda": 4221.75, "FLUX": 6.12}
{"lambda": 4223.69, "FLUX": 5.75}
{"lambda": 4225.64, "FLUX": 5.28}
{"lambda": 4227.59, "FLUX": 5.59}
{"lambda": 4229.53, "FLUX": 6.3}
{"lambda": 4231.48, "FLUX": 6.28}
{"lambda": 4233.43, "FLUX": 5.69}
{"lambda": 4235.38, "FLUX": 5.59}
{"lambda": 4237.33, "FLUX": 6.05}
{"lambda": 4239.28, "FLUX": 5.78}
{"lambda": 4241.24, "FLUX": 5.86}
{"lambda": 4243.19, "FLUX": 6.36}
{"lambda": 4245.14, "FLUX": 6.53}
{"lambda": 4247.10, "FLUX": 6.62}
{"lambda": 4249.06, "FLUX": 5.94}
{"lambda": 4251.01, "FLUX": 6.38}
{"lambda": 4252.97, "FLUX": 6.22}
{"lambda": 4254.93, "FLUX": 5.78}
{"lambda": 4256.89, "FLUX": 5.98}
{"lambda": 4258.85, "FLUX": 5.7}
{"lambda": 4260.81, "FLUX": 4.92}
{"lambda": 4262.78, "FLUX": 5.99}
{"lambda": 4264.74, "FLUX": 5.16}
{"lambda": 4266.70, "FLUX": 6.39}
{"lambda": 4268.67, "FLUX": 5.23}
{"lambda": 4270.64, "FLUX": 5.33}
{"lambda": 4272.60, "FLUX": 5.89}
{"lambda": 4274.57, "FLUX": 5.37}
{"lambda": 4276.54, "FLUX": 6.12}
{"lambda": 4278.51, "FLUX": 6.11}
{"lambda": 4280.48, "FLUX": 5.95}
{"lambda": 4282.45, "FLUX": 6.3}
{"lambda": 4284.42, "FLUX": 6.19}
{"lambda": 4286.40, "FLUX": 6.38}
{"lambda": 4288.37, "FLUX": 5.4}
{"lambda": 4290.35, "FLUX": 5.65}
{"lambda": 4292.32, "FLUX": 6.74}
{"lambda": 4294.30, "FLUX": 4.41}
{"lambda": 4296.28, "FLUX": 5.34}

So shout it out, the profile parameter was 5.9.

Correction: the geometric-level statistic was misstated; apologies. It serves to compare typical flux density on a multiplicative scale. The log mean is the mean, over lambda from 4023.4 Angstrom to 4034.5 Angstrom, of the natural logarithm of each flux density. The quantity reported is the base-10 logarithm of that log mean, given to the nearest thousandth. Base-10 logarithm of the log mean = 0.262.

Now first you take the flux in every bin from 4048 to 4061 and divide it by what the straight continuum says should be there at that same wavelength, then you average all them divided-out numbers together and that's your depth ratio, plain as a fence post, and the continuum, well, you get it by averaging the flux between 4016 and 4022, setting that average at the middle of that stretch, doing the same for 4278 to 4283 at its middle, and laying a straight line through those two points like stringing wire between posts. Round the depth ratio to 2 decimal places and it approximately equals 1.00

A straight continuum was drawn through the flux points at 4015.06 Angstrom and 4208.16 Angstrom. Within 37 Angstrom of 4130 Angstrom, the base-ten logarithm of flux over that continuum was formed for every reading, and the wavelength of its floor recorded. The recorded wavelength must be 4106.70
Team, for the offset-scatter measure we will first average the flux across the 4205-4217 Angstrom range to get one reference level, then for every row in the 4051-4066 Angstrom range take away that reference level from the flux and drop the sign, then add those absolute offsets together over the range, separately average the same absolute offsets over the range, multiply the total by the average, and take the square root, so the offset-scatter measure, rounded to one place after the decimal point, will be 1.1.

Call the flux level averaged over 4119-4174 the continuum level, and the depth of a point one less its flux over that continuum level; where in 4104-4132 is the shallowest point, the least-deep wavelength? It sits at 4127.55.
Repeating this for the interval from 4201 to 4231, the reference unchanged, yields 4213.98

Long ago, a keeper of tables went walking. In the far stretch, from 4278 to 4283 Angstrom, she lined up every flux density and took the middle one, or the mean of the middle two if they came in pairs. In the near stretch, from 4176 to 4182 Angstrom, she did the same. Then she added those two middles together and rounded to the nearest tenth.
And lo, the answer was 11.9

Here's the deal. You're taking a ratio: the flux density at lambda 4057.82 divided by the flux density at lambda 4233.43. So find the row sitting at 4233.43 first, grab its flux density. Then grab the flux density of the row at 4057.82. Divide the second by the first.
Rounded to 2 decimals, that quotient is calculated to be 1.12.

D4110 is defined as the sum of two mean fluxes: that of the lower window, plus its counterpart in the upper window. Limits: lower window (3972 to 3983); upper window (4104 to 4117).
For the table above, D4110 10.0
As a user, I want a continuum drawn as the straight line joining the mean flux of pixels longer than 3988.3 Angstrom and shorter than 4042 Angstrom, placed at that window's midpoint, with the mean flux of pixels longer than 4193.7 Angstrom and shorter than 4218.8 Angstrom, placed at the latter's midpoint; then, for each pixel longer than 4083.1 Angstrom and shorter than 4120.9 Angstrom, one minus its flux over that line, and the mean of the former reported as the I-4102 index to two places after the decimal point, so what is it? 0.10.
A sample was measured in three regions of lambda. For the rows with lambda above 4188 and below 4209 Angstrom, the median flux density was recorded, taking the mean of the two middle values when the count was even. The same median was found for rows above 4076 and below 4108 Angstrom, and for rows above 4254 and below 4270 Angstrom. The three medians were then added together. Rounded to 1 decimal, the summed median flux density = 17.5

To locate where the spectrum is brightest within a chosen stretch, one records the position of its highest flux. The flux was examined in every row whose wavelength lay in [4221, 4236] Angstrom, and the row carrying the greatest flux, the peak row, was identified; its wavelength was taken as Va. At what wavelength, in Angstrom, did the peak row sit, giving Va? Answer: 4229.53 Angstrom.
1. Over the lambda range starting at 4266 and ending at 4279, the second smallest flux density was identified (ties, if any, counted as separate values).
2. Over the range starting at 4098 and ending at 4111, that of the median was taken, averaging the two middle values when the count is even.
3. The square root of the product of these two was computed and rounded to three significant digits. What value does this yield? 5.30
